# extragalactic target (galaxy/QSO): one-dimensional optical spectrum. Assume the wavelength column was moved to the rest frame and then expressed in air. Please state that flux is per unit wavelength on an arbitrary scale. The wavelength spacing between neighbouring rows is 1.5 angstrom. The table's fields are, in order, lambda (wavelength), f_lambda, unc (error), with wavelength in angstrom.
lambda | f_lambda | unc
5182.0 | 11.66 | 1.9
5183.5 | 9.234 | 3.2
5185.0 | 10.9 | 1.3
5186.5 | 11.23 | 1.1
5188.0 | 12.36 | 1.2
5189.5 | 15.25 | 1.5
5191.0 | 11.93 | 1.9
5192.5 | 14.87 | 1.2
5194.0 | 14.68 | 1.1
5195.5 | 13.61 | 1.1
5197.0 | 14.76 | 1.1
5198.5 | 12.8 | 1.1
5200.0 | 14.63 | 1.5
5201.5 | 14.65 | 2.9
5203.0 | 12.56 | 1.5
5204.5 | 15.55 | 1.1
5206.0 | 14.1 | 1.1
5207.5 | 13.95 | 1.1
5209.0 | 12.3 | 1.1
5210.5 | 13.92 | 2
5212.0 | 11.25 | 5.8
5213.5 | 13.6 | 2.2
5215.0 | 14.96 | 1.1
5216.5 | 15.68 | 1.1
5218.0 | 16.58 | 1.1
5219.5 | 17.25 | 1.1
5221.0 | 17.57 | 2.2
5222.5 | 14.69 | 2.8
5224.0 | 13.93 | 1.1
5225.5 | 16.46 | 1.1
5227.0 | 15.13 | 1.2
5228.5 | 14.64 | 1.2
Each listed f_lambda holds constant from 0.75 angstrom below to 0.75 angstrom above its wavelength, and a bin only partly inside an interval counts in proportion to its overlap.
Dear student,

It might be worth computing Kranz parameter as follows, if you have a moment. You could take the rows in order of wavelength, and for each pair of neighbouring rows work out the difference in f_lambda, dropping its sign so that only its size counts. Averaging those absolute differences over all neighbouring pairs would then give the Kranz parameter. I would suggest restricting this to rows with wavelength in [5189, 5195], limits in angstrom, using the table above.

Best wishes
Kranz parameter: 2.15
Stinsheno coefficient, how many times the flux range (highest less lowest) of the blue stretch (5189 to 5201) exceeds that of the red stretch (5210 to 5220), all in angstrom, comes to 0.55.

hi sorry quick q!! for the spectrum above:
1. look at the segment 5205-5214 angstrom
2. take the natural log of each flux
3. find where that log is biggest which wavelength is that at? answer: 5206.0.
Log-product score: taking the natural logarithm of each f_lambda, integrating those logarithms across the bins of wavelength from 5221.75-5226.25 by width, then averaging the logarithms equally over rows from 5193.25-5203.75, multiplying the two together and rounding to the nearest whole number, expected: 32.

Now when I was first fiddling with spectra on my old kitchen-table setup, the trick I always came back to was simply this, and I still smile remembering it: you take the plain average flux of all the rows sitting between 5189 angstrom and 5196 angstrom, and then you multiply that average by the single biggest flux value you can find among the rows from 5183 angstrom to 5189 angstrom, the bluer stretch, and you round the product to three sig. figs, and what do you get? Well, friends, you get 174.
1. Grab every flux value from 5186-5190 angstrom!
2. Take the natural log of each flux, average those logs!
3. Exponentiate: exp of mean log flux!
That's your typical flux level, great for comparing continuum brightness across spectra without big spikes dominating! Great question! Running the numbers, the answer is 12.8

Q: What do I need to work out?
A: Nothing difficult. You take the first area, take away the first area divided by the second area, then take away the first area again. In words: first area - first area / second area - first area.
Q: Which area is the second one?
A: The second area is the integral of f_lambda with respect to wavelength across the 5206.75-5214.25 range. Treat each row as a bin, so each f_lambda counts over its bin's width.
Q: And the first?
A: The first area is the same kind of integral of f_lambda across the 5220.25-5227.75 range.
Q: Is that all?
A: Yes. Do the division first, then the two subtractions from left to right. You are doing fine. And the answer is -1.20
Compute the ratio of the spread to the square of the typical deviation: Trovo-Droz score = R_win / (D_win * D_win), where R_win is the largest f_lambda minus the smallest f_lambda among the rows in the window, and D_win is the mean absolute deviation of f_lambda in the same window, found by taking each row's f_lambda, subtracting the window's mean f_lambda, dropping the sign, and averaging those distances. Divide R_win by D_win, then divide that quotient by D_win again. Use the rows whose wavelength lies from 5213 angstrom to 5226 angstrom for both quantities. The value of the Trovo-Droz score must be 2.80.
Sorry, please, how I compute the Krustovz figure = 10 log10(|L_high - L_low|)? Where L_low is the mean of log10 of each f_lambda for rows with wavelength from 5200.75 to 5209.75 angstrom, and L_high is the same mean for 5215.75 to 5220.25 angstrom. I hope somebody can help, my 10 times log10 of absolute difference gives -11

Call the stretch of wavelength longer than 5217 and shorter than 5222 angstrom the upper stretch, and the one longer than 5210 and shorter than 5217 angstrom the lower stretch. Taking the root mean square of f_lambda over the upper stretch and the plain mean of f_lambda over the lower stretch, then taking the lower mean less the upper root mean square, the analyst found -3.3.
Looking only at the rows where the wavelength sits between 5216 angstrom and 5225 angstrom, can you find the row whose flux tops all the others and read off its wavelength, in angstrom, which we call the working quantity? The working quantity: 5221.0 angstrom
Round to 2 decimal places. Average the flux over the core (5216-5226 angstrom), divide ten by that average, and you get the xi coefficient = 0.62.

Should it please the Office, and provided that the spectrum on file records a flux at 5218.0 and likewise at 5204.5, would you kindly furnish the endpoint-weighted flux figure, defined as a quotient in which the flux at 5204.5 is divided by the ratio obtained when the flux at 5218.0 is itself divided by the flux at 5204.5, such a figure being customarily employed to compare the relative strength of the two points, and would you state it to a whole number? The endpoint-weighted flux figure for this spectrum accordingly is 15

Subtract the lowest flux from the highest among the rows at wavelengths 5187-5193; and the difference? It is 3.32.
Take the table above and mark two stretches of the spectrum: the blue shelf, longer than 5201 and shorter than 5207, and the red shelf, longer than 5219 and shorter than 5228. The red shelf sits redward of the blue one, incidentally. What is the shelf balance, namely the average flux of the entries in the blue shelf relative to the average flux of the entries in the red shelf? 0.90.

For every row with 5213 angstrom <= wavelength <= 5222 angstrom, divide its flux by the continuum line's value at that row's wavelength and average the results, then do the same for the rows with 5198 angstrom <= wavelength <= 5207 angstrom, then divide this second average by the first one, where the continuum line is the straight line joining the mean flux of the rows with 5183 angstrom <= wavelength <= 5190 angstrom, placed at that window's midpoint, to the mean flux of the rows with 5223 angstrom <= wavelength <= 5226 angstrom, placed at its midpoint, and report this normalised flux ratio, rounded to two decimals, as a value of 0.97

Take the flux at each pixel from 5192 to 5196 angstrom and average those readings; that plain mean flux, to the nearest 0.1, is 14.4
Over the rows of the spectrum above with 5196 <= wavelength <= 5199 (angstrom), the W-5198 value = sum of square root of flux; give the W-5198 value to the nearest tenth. 7.4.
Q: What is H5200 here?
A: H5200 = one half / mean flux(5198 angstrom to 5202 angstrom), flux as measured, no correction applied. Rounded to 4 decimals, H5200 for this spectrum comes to 0.0356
